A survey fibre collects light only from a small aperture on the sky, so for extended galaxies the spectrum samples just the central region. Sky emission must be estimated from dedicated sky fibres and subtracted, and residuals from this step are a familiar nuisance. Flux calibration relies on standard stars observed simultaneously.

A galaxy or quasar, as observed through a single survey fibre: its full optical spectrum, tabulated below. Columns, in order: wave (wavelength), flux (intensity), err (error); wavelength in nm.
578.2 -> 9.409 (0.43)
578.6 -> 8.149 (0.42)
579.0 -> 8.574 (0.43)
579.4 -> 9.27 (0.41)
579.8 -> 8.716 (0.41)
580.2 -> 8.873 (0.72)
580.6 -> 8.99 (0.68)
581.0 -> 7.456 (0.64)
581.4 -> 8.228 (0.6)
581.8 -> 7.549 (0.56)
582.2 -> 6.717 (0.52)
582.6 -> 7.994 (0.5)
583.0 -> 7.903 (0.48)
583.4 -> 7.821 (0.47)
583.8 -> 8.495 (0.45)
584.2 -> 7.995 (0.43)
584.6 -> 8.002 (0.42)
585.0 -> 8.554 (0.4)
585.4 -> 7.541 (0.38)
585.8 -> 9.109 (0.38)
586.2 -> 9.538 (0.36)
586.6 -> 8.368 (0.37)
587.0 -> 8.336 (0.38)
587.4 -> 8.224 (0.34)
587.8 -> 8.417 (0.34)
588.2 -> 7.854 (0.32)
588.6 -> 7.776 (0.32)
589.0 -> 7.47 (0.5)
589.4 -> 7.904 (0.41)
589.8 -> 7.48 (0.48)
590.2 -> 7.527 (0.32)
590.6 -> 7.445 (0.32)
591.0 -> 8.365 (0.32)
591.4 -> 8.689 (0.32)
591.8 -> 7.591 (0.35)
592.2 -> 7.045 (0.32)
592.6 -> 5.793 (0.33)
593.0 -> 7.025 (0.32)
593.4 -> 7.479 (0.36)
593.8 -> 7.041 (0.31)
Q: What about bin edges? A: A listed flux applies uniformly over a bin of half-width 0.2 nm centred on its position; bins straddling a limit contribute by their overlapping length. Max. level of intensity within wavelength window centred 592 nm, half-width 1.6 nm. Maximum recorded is 8.689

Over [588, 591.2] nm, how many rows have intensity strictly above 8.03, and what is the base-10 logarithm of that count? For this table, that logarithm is 0.0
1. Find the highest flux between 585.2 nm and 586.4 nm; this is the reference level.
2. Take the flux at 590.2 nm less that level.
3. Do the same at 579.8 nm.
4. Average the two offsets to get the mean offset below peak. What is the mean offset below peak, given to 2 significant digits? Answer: -1.4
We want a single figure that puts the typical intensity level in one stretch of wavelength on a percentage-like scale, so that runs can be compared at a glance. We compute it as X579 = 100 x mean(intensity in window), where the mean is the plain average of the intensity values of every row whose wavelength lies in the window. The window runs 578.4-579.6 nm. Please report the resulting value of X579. 866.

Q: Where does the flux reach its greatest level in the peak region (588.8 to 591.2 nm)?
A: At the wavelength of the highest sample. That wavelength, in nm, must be 591.0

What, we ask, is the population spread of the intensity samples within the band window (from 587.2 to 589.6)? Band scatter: 0.31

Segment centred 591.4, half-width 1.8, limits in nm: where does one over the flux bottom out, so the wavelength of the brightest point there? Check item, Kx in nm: 591.4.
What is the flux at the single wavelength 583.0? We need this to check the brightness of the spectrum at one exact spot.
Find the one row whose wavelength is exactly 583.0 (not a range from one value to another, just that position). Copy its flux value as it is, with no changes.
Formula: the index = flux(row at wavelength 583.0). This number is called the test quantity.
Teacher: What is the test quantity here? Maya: 7.903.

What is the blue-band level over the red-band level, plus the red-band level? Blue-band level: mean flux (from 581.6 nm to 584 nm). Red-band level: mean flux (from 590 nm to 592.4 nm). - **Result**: 8.77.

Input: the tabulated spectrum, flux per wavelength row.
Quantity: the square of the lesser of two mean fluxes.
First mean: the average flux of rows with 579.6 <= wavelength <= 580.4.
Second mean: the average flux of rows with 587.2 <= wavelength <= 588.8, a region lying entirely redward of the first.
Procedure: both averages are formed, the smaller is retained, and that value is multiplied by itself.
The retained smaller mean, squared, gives 65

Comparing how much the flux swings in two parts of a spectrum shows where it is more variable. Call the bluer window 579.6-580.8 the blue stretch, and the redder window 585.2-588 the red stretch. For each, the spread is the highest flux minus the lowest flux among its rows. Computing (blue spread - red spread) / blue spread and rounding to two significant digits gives -6.3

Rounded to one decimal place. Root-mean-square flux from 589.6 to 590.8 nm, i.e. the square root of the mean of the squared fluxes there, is 7.5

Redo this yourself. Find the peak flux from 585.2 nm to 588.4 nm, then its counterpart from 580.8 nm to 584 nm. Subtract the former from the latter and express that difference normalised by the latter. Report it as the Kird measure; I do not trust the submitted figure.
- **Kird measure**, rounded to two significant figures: -0.12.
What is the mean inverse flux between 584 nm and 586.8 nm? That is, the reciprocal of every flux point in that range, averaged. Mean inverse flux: 0.119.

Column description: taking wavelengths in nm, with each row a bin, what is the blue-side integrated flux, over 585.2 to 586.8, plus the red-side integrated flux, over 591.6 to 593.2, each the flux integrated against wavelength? 24.8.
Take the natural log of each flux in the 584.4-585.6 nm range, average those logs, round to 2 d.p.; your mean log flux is 2.08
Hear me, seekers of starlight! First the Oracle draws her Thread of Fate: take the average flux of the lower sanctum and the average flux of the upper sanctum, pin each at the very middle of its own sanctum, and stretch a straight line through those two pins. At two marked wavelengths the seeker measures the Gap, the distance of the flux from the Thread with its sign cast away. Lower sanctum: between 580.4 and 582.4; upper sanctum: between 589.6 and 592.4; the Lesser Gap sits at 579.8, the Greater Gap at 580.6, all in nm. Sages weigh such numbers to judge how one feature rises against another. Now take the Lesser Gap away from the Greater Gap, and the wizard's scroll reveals 0.3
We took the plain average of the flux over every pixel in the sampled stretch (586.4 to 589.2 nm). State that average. 8.1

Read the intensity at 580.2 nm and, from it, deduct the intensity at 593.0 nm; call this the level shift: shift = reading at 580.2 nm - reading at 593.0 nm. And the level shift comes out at 1.8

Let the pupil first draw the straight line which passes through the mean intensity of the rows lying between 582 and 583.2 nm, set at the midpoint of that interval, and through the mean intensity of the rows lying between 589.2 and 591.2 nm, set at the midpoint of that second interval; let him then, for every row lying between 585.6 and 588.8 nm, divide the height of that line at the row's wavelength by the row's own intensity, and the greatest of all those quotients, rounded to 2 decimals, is 0.99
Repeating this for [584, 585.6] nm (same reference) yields 1.01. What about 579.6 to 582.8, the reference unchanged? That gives 1.12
